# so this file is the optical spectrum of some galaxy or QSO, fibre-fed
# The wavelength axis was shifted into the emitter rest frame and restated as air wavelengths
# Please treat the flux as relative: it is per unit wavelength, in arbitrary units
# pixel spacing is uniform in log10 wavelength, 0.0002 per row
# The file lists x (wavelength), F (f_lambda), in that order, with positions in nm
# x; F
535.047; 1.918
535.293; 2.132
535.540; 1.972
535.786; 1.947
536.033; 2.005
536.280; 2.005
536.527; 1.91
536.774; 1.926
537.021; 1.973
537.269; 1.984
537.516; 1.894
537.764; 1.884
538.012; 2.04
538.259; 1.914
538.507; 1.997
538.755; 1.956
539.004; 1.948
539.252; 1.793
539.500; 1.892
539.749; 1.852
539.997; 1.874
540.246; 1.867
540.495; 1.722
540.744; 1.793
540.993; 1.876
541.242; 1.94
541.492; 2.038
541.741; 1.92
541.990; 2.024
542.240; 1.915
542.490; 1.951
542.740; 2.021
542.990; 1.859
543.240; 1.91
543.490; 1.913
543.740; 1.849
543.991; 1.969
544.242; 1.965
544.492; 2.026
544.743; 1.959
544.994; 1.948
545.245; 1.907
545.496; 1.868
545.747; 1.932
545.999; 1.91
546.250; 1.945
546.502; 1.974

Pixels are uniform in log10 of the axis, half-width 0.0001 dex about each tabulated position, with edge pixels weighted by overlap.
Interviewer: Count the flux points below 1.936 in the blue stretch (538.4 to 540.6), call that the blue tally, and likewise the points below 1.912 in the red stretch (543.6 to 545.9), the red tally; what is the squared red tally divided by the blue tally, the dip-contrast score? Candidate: 1.5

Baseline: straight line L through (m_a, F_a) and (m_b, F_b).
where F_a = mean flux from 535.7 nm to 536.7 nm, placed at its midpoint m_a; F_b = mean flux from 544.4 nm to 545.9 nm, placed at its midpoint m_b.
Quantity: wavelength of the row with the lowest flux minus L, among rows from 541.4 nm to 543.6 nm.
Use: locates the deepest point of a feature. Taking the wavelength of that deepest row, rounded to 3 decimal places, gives 542.990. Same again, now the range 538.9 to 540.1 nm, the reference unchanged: 539.252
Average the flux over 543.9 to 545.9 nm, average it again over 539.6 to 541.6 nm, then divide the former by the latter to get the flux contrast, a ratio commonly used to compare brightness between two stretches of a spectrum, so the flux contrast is 1.041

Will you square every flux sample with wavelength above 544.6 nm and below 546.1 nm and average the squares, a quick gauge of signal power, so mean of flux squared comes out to 3.69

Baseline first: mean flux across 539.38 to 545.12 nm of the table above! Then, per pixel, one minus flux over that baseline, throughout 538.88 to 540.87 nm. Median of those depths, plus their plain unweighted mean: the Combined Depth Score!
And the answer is 0.068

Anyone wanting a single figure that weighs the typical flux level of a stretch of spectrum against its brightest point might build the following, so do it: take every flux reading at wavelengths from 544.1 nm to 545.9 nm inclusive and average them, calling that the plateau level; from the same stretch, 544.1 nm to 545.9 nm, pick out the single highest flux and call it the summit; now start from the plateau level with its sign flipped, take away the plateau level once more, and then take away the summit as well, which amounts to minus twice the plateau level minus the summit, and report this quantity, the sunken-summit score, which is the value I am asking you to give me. -5.91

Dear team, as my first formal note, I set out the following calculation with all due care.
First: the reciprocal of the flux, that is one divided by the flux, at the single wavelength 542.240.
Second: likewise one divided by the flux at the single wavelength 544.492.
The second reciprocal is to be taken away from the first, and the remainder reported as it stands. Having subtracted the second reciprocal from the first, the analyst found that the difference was 0.03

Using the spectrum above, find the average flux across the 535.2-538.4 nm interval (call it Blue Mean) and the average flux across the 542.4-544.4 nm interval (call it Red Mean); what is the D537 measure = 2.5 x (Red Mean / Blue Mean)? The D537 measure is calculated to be 2.45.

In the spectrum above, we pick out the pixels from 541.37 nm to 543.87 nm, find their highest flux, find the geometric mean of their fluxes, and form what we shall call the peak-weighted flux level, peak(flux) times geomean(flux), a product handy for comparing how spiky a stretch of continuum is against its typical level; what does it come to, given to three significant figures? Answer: 3.95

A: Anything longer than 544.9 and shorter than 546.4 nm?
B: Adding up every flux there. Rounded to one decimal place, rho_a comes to 11.5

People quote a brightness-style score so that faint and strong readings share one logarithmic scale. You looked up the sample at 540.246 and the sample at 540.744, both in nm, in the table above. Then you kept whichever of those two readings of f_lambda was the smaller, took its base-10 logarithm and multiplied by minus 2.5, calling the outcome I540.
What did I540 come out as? -0.63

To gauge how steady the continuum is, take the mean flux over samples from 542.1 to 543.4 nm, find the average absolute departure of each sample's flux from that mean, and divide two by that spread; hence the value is 46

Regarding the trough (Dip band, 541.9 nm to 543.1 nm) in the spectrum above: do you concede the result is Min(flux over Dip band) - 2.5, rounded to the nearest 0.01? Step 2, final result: -0.64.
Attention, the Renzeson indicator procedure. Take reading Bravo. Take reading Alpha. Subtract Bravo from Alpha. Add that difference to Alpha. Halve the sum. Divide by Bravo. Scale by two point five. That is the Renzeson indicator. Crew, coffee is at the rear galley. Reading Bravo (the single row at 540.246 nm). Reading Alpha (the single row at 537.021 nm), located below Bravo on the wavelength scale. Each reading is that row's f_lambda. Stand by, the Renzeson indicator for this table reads 1.39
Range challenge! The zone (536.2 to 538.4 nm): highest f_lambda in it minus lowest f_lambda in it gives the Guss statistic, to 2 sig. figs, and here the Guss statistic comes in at 0.16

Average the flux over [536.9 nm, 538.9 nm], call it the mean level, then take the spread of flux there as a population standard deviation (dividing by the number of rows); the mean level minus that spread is 1.90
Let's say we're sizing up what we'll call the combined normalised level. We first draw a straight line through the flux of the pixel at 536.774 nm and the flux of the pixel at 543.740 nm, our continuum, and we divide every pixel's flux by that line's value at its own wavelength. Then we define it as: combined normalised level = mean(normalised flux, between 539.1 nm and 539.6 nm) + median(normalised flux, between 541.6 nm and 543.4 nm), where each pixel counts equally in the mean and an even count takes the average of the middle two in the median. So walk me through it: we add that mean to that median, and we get 2.00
